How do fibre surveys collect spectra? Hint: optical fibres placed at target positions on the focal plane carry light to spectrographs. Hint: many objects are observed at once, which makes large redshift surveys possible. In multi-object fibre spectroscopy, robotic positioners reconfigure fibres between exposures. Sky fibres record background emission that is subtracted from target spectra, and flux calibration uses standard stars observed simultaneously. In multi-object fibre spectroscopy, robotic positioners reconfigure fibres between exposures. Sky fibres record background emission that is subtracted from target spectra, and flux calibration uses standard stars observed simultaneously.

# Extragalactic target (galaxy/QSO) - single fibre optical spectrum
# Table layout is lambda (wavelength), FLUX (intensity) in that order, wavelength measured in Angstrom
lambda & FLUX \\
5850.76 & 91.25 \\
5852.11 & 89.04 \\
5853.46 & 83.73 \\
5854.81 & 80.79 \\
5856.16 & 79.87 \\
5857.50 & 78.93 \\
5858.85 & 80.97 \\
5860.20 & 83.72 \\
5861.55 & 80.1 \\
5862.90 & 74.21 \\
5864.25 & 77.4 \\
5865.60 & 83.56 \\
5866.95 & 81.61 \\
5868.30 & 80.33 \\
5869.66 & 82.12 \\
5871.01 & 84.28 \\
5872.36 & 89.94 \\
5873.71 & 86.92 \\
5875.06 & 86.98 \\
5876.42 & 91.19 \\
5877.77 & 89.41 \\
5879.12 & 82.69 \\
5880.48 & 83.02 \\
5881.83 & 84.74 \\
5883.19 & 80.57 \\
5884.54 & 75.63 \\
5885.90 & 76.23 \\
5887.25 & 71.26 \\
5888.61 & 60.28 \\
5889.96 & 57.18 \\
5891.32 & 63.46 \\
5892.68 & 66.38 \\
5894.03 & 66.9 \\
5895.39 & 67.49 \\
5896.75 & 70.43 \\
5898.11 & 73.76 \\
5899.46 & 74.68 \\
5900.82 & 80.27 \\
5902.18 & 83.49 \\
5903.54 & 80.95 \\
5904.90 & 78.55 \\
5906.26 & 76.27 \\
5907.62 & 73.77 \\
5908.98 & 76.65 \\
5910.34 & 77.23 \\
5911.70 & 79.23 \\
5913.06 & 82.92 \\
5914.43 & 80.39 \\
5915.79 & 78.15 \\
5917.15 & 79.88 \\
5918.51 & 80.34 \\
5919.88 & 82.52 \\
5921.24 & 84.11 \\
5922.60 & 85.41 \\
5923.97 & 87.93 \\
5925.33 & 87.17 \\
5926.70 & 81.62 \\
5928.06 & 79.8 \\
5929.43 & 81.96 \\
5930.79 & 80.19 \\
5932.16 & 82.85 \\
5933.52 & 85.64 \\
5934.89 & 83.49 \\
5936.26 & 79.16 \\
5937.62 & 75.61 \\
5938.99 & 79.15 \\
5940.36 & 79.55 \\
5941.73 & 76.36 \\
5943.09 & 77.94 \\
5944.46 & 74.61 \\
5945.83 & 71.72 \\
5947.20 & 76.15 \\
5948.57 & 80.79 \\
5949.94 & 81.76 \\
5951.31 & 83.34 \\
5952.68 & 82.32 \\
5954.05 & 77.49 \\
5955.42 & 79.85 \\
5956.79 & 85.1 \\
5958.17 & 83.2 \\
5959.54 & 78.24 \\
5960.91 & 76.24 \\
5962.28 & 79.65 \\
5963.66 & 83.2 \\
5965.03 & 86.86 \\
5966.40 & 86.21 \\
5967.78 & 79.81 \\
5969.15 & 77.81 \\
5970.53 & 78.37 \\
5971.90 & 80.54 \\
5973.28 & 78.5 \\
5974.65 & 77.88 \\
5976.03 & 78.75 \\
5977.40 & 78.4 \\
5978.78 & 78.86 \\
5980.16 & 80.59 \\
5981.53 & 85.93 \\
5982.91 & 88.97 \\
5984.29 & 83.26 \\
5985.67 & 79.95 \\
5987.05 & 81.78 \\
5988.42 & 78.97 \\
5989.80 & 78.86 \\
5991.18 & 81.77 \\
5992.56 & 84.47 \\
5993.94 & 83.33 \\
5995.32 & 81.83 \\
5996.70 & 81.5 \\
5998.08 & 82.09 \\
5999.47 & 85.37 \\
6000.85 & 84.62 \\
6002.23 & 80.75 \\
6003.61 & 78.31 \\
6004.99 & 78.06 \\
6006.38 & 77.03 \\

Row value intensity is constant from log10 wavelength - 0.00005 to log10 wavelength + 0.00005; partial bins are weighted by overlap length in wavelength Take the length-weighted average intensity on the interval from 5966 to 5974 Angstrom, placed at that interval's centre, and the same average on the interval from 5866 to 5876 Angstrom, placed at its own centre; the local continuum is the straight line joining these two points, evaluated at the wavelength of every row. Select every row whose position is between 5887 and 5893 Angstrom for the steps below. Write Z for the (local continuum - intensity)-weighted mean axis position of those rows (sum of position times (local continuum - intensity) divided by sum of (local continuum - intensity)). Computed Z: 5890.0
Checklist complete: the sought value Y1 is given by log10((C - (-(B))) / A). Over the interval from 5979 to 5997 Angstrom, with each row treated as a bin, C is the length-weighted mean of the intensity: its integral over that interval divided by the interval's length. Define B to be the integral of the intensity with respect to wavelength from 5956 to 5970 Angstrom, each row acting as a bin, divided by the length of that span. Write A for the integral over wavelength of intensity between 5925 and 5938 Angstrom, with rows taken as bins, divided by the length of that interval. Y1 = 0.302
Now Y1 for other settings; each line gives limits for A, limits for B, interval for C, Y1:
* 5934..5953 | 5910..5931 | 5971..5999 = 0.317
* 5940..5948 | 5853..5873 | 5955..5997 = 0.330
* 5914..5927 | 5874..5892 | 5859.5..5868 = 0.279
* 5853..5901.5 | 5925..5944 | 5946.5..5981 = 0.314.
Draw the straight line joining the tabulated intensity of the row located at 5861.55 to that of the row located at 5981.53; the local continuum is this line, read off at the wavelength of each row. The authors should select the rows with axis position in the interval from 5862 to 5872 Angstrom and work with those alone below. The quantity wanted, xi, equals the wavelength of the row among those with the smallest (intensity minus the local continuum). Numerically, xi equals 5862.90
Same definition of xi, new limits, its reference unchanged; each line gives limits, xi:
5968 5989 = 5974.65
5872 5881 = 5879.12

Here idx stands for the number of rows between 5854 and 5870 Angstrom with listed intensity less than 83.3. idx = 10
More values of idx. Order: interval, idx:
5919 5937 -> 7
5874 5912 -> 23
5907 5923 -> 10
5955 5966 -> 6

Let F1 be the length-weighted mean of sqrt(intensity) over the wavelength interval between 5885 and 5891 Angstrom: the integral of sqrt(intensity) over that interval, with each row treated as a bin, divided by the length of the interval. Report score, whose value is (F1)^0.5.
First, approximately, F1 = 8.1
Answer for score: 2.85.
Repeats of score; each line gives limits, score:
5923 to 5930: 3.02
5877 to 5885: 3.02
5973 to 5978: 2.98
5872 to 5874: 3.07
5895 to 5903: 2.95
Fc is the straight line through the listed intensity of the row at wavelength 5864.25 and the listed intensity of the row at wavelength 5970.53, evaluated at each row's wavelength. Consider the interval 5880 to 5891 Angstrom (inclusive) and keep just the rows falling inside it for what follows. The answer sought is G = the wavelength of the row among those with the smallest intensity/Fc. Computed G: 5889.96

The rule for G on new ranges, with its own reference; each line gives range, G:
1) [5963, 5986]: 5969.15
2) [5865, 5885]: 5884.54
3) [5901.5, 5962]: 5945.83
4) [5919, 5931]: 5928.06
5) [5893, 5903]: 5894.03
